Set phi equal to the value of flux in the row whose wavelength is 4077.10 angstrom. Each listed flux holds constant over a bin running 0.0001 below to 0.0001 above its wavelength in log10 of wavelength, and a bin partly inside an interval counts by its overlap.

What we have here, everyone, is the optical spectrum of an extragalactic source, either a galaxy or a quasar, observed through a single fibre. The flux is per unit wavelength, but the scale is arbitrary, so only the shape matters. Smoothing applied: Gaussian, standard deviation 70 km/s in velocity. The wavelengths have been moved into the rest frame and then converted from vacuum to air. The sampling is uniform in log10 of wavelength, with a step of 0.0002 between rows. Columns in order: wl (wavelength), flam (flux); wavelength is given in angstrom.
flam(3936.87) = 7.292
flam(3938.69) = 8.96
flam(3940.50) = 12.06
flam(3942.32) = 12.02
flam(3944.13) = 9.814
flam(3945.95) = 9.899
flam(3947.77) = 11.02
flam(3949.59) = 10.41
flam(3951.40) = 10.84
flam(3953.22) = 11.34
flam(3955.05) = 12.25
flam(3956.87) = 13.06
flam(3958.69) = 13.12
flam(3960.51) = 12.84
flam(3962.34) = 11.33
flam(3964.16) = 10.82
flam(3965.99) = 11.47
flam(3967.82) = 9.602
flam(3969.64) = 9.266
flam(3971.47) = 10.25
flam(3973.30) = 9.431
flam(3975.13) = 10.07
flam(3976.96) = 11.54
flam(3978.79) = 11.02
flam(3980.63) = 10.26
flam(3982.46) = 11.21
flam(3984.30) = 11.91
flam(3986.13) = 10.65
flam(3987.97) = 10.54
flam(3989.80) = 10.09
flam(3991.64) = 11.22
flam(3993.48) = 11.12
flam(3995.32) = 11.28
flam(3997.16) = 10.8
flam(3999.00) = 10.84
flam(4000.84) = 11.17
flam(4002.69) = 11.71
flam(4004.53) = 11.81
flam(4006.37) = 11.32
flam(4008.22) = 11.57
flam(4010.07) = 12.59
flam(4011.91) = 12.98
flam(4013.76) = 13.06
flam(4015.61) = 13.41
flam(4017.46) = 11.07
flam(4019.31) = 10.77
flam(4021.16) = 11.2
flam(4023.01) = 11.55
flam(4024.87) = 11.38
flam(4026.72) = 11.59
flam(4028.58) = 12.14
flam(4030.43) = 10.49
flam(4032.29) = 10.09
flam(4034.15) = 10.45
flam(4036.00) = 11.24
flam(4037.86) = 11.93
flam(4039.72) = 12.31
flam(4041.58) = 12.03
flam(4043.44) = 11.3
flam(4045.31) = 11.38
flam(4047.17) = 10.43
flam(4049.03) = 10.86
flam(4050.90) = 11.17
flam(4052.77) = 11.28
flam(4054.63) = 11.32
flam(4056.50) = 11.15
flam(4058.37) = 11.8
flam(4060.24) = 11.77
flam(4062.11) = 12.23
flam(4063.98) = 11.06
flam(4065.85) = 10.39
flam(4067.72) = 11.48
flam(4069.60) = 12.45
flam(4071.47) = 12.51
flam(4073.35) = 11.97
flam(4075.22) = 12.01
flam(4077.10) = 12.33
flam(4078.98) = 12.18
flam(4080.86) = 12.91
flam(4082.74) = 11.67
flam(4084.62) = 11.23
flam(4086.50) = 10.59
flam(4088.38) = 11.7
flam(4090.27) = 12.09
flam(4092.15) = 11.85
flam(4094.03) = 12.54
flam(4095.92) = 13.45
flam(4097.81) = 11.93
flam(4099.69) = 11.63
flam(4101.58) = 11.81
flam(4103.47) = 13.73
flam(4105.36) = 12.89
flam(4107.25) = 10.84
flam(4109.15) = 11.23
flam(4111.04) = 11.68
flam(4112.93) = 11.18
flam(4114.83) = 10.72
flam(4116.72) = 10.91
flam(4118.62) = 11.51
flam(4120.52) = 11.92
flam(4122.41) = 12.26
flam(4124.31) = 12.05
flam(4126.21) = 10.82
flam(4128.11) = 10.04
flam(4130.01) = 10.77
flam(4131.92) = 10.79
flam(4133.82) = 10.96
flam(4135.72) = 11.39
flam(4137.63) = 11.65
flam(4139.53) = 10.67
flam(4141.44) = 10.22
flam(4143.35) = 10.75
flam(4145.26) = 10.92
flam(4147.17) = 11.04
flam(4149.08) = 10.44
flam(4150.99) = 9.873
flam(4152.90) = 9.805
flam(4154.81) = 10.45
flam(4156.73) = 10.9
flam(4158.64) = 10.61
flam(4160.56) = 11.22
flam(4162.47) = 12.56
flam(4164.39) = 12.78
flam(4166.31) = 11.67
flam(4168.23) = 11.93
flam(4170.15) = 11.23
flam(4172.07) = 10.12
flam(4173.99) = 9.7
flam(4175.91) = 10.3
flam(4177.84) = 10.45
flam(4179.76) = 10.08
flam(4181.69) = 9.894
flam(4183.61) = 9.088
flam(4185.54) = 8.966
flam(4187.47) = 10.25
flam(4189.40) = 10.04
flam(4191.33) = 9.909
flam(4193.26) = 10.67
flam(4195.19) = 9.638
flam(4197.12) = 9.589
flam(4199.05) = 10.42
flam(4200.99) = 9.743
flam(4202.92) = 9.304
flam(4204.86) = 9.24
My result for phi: 12.33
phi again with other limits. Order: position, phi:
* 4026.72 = 11.59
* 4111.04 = 11.68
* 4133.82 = 10.96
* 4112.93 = 11.18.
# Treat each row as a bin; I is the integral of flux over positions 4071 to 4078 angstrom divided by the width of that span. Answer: 12.2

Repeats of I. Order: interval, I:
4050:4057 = 11.2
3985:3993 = 10.7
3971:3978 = 10.3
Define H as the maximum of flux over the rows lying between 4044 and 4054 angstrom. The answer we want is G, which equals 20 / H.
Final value 1.76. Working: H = 11.38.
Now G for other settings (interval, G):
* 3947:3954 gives 1.76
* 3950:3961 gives 1.52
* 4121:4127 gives 1.63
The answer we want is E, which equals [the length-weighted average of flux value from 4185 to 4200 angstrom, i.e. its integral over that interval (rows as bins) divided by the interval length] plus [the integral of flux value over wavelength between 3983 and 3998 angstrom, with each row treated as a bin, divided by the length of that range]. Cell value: 20.9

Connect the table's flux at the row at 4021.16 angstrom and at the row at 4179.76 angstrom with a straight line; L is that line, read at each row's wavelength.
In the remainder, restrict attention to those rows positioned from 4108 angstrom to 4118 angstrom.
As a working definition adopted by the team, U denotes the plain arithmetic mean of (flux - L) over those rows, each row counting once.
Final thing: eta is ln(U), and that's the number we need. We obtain -0.5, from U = 0.6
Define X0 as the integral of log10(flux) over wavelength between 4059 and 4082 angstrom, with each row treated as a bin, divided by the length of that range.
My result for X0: 1.08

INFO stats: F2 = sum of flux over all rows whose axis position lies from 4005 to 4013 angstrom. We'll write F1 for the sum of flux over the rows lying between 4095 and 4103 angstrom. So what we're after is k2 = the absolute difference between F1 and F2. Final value 0.4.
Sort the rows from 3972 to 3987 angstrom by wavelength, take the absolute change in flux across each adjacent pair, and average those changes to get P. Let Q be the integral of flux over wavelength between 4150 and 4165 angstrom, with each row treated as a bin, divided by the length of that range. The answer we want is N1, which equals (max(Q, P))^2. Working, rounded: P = 0.90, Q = 11.0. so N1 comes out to 121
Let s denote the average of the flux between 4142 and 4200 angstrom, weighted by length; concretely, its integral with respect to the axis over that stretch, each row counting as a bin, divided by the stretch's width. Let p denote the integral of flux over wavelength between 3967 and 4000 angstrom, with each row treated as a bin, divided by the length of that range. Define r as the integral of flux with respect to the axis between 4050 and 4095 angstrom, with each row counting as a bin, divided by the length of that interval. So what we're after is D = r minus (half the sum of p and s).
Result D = 1.2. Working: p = 10.6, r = 11.7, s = 10.5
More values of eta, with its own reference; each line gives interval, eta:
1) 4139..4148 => -1.0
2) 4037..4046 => -0.3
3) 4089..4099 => 0.5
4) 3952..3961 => -0.1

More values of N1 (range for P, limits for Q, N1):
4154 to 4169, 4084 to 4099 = 143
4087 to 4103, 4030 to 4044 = 127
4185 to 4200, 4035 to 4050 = 131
